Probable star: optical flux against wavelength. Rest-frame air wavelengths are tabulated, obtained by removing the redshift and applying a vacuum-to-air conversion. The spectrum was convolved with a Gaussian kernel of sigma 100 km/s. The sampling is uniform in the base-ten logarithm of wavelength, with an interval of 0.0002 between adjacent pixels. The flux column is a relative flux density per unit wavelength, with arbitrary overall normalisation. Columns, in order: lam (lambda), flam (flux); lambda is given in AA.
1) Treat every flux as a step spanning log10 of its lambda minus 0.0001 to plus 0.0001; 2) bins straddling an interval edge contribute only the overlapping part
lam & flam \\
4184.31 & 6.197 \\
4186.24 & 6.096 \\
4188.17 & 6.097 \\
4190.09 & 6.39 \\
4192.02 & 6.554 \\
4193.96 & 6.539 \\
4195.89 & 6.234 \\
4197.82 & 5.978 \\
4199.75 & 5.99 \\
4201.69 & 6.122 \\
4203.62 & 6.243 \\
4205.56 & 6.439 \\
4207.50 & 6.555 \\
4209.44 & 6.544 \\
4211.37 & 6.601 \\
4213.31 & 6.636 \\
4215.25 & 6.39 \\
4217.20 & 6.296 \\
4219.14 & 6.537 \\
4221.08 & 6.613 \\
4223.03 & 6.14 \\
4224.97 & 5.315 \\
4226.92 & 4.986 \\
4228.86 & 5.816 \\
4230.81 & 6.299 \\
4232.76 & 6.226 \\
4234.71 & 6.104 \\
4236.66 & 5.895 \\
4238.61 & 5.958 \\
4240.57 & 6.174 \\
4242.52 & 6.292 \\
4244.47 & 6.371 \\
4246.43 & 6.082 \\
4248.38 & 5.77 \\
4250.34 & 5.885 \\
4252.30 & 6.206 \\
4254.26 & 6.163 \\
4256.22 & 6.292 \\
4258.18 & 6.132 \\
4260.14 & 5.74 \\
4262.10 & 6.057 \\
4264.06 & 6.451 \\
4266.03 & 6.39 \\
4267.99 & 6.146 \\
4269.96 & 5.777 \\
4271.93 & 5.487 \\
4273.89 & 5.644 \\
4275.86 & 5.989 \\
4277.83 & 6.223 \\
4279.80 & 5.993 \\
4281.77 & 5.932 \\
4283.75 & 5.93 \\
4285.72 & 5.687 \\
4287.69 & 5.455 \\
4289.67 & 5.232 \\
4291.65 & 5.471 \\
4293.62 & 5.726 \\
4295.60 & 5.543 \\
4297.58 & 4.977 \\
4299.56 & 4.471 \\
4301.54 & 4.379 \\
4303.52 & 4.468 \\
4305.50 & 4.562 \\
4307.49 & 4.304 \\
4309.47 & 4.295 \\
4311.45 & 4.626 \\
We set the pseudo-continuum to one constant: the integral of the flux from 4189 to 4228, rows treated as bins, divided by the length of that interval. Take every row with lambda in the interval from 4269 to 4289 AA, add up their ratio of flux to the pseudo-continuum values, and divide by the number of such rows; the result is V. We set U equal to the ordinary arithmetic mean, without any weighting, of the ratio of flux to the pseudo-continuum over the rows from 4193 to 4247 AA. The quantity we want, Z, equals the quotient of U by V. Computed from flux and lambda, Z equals 1.07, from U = 0.99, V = 0.93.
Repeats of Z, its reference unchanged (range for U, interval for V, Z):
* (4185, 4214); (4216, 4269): 1.04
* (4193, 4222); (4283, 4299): 1.16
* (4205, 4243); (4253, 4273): 1.02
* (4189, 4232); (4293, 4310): 1.31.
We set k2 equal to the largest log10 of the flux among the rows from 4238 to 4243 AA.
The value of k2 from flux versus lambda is 0.799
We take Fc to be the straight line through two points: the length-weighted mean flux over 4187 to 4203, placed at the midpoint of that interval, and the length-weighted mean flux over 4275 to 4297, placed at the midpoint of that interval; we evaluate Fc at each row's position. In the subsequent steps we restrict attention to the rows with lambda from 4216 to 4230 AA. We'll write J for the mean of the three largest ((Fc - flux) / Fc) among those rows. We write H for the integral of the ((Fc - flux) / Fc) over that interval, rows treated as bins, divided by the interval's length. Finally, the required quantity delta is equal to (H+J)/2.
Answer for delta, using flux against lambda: 0.07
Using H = 0.019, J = 0.113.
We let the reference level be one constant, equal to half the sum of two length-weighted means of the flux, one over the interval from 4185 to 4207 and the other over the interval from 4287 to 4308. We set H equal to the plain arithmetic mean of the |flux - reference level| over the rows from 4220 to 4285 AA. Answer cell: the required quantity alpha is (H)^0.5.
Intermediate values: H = 0.47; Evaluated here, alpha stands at 0.68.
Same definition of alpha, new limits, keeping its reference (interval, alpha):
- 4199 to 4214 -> 0.88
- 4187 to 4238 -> 0.82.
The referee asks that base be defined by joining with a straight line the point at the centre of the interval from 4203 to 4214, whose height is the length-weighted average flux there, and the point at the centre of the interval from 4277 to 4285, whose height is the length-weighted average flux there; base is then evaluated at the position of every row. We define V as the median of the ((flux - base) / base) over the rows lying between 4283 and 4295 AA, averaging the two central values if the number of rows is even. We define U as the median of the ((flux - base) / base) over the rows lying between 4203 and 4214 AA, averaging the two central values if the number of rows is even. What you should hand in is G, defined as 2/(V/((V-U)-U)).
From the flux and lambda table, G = 2.4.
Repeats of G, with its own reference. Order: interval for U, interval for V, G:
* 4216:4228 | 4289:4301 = 0.7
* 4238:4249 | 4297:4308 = 1.6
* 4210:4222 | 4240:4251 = 5.1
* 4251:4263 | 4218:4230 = 1.7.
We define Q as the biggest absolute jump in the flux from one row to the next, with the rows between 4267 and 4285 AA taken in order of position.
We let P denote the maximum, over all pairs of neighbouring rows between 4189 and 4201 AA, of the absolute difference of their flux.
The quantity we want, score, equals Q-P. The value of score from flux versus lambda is 0.1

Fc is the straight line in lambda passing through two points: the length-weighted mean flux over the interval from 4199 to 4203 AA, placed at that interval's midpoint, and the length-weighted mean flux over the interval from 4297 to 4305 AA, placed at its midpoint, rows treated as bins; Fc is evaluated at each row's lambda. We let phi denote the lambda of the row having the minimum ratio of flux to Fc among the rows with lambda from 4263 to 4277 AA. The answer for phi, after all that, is 4271.93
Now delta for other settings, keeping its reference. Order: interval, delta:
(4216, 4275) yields 0.05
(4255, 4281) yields 0.00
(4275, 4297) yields 0.03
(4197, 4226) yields 0.02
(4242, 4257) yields -0.01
